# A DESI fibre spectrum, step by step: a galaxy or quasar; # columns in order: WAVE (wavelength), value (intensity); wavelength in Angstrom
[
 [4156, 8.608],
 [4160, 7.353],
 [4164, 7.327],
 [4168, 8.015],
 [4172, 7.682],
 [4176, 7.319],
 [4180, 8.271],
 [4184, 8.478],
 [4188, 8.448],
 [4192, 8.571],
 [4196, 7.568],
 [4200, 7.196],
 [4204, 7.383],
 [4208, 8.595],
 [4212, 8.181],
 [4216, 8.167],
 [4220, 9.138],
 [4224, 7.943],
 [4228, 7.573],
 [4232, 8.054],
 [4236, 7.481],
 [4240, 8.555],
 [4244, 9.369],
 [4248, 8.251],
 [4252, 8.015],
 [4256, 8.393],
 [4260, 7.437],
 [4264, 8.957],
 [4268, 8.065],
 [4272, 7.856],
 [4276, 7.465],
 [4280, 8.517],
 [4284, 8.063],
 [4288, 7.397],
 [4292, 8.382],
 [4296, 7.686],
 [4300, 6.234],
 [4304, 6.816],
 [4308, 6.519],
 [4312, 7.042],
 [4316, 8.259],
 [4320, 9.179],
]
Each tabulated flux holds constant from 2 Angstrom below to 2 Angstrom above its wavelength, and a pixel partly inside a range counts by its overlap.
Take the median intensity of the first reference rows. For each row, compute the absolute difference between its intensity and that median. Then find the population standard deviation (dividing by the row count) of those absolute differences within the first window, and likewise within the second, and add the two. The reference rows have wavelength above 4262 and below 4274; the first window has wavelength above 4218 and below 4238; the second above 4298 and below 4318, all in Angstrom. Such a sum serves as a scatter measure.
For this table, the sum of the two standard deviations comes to 0.93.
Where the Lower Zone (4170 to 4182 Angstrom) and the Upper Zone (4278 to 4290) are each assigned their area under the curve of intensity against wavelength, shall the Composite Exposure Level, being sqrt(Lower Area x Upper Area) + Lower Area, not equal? 188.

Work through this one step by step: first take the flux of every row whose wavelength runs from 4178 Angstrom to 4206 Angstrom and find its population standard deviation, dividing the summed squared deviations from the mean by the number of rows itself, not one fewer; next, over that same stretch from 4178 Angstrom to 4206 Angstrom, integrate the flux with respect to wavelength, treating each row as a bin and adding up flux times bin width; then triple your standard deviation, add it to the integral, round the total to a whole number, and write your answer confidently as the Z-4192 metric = 225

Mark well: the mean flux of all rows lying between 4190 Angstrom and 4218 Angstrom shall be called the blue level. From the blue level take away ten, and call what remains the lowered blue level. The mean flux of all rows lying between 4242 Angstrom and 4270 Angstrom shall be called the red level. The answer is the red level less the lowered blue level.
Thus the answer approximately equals 10.4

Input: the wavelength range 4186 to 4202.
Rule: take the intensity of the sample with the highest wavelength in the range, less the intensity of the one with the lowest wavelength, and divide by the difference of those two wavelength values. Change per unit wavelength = -0.10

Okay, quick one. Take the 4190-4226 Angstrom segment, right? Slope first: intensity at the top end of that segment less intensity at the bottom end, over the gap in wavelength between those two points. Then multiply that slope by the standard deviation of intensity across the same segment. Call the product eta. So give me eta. -0.012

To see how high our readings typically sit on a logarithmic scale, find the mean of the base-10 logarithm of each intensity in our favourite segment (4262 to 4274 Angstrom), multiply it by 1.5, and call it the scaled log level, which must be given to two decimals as 1.38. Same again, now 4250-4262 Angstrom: 1.35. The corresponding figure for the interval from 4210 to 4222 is 1.39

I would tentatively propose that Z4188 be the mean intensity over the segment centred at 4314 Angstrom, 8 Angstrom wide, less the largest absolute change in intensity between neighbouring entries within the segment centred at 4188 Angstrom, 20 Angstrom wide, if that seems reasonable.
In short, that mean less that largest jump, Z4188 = 6.65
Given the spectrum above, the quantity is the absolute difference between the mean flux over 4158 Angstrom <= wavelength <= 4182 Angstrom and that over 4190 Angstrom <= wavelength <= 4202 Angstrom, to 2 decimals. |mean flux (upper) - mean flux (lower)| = 0.12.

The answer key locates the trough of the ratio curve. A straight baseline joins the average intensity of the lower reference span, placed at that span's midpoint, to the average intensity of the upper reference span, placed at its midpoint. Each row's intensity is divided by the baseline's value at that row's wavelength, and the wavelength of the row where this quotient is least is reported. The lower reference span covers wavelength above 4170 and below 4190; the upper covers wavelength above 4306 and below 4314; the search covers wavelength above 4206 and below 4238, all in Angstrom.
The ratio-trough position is 4236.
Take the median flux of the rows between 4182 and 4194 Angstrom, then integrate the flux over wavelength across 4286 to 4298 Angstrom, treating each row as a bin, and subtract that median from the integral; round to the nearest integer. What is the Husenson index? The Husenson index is 85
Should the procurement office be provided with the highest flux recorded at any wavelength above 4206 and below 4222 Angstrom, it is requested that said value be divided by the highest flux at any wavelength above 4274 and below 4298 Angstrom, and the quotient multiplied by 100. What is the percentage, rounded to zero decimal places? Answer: 107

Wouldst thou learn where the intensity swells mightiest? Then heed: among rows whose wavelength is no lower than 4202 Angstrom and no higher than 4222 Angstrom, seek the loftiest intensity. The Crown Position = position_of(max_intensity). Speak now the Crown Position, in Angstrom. 4220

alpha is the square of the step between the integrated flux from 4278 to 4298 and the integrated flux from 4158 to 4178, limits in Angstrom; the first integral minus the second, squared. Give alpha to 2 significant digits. 88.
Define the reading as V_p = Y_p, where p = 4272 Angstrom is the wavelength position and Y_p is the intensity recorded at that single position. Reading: 7.856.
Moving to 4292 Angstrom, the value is 8.382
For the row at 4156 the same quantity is 8.608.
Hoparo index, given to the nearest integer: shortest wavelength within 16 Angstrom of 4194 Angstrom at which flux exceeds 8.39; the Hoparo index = 4184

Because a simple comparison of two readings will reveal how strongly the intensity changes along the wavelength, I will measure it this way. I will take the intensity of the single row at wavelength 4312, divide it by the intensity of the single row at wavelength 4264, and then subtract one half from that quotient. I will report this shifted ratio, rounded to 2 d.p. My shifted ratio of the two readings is 0.29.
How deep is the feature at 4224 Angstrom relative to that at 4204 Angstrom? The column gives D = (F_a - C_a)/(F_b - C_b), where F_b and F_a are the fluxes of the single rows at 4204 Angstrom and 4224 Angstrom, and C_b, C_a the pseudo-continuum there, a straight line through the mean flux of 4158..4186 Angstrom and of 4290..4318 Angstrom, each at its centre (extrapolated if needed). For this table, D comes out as -1.3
